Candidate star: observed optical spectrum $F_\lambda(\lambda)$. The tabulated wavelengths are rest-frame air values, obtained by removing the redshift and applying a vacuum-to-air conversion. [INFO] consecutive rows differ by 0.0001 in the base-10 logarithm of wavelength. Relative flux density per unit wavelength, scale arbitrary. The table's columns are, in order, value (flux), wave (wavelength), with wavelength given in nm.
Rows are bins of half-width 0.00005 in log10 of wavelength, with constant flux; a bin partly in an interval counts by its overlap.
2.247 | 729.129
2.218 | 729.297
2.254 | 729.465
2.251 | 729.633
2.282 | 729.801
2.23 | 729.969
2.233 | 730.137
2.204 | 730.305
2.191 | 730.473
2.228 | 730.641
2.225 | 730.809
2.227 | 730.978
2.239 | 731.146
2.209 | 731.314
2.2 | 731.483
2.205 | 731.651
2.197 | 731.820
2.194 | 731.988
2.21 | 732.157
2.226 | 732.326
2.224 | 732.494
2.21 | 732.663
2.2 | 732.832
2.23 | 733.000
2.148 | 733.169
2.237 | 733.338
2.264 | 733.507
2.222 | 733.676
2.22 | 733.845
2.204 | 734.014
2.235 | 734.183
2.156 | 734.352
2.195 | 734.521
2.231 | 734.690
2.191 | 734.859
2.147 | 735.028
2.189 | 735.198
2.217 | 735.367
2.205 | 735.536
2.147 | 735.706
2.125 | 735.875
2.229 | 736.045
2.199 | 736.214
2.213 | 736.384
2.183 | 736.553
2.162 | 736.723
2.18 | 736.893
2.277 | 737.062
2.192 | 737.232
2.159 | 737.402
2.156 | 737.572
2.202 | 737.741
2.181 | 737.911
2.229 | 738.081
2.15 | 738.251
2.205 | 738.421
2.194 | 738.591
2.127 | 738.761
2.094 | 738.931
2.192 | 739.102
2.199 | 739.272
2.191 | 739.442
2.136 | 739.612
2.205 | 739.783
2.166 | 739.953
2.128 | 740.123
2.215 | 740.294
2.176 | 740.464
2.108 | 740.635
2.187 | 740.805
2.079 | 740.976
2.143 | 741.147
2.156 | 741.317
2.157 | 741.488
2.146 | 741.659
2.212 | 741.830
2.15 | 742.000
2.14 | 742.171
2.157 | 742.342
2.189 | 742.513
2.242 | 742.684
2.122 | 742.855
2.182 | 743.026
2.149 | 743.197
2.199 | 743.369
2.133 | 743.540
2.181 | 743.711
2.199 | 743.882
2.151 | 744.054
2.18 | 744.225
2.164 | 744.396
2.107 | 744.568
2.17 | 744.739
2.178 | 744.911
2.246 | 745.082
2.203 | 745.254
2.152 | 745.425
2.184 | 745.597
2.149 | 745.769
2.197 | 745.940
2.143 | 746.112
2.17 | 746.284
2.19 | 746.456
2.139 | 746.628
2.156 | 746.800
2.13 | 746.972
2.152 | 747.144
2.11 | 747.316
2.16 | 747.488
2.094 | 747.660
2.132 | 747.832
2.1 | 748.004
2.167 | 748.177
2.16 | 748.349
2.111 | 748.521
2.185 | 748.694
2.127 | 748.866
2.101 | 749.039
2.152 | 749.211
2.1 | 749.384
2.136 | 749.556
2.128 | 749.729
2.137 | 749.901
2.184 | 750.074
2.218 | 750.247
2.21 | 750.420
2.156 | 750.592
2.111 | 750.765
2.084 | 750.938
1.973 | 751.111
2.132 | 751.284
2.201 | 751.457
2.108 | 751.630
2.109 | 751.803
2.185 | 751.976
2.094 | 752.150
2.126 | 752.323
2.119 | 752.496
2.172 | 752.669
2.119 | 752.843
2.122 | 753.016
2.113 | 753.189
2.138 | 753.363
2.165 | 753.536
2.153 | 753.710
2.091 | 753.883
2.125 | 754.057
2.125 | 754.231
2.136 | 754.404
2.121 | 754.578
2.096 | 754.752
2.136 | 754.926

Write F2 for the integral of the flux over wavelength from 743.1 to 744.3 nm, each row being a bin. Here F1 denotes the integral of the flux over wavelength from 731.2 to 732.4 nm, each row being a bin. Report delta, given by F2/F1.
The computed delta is 0.98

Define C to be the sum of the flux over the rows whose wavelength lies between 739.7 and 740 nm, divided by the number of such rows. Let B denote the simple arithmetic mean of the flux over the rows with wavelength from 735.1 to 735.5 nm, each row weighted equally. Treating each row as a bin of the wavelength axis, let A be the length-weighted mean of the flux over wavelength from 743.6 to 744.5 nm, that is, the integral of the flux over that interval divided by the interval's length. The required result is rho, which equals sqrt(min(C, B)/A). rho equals 1.00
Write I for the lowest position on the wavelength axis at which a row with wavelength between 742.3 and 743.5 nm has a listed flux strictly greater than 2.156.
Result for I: 742.342 nm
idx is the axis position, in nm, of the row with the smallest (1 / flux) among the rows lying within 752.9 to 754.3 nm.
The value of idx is 753.536 nm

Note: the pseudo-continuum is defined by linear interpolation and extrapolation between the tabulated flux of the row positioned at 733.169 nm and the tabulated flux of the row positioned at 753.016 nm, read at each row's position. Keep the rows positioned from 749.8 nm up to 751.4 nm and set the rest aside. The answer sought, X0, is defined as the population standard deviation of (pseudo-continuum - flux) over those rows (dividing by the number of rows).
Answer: 0.070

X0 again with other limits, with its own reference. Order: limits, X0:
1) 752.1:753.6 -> 0.024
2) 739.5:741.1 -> 0.043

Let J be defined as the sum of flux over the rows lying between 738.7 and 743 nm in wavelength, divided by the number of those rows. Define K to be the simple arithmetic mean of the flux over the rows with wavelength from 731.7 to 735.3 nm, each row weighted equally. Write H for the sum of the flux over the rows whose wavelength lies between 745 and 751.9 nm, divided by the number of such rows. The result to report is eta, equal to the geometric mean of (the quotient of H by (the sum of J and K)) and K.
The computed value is 1.04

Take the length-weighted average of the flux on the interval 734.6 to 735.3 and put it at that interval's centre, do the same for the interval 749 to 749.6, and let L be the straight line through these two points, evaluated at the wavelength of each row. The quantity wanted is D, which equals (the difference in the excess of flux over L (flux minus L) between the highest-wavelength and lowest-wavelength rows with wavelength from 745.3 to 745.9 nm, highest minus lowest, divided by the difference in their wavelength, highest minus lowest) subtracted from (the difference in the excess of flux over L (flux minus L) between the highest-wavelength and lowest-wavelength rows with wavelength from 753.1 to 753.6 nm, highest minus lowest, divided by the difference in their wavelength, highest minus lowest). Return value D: 0.2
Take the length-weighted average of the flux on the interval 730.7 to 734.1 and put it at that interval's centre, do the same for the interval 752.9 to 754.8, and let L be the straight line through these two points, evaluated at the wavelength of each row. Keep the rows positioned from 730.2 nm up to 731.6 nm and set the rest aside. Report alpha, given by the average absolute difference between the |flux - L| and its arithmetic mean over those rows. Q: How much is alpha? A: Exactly 0.0076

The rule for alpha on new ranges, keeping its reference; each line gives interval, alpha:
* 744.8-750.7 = 0.0180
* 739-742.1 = 0.0185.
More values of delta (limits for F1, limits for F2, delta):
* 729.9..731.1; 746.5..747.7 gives 0.96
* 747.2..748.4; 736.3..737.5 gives 1.03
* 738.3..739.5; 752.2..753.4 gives 0.98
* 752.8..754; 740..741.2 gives 1.01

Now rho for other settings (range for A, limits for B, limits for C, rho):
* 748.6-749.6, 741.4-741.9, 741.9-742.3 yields 1.00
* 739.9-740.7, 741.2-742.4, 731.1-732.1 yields 1.00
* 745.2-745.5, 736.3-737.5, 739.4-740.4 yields 1.00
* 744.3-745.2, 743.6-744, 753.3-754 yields 0.99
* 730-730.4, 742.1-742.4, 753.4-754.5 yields 0.98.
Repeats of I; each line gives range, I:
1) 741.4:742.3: 741.488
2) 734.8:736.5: 734.859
